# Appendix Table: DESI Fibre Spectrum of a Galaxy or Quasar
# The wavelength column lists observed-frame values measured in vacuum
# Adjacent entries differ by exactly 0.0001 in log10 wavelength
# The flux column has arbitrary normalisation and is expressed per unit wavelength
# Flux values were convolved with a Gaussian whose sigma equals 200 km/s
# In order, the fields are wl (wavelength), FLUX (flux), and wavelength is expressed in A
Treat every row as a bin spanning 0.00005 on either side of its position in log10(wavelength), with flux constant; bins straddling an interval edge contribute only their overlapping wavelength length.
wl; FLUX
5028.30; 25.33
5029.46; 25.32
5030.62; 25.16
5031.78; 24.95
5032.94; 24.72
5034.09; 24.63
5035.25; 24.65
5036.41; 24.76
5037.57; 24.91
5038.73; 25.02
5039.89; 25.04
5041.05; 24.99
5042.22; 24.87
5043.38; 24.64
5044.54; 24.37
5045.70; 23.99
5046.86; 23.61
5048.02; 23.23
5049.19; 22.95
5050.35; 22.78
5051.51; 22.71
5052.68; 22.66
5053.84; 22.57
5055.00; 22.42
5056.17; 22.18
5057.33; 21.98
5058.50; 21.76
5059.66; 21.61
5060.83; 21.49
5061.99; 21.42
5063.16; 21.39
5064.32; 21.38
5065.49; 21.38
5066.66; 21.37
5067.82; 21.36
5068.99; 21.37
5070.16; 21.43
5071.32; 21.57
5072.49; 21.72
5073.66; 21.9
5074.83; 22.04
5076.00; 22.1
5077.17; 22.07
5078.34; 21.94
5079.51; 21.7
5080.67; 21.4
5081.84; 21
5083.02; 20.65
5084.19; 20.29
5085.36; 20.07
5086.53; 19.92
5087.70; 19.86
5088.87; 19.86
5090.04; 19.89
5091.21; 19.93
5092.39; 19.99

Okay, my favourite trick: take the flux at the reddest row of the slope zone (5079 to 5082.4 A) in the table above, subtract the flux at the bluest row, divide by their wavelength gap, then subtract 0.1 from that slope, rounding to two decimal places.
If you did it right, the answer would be -0.40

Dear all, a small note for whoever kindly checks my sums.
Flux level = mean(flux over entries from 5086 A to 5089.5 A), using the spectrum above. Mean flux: 20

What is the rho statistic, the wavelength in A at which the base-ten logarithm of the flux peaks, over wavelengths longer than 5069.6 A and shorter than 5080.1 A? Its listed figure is 5076.00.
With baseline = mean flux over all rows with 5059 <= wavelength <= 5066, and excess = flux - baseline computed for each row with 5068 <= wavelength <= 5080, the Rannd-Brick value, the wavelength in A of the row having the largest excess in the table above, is 5076.00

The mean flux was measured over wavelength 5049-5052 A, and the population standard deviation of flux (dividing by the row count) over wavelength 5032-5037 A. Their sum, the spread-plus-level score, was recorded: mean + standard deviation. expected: 22.9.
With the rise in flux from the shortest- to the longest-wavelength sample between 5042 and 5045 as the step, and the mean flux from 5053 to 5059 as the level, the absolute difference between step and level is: 22.7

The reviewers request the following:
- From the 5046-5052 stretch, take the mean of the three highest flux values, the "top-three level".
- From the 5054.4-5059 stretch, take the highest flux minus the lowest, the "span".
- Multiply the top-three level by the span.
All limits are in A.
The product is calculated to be 15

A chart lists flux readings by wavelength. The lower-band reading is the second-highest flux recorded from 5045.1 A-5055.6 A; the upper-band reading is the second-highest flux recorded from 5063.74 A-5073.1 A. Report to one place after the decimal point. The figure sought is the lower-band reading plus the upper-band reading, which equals 45.2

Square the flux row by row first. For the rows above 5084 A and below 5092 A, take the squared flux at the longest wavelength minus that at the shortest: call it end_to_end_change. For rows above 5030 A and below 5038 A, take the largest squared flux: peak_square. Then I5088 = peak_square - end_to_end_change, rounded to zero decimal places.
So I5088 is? 648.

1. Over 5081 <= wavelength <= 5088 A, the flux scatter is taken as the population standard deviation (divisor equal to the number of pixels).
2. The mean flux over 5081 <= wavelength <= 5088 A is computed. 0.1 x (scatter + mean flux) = 2.07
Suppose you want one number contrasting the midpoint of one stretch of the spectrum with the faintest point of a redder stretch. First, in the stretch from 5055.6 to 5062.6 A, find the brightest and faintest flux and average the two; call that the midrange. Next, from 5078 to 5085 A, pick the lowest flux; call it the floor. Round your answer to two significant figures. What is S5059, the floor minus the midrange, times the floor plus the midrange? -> -64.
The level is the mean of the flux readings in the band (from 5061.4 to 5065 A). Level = 21.4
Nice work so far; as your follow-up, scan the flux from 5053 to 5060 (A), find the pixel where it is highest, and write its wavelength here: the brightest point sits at 5053.84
